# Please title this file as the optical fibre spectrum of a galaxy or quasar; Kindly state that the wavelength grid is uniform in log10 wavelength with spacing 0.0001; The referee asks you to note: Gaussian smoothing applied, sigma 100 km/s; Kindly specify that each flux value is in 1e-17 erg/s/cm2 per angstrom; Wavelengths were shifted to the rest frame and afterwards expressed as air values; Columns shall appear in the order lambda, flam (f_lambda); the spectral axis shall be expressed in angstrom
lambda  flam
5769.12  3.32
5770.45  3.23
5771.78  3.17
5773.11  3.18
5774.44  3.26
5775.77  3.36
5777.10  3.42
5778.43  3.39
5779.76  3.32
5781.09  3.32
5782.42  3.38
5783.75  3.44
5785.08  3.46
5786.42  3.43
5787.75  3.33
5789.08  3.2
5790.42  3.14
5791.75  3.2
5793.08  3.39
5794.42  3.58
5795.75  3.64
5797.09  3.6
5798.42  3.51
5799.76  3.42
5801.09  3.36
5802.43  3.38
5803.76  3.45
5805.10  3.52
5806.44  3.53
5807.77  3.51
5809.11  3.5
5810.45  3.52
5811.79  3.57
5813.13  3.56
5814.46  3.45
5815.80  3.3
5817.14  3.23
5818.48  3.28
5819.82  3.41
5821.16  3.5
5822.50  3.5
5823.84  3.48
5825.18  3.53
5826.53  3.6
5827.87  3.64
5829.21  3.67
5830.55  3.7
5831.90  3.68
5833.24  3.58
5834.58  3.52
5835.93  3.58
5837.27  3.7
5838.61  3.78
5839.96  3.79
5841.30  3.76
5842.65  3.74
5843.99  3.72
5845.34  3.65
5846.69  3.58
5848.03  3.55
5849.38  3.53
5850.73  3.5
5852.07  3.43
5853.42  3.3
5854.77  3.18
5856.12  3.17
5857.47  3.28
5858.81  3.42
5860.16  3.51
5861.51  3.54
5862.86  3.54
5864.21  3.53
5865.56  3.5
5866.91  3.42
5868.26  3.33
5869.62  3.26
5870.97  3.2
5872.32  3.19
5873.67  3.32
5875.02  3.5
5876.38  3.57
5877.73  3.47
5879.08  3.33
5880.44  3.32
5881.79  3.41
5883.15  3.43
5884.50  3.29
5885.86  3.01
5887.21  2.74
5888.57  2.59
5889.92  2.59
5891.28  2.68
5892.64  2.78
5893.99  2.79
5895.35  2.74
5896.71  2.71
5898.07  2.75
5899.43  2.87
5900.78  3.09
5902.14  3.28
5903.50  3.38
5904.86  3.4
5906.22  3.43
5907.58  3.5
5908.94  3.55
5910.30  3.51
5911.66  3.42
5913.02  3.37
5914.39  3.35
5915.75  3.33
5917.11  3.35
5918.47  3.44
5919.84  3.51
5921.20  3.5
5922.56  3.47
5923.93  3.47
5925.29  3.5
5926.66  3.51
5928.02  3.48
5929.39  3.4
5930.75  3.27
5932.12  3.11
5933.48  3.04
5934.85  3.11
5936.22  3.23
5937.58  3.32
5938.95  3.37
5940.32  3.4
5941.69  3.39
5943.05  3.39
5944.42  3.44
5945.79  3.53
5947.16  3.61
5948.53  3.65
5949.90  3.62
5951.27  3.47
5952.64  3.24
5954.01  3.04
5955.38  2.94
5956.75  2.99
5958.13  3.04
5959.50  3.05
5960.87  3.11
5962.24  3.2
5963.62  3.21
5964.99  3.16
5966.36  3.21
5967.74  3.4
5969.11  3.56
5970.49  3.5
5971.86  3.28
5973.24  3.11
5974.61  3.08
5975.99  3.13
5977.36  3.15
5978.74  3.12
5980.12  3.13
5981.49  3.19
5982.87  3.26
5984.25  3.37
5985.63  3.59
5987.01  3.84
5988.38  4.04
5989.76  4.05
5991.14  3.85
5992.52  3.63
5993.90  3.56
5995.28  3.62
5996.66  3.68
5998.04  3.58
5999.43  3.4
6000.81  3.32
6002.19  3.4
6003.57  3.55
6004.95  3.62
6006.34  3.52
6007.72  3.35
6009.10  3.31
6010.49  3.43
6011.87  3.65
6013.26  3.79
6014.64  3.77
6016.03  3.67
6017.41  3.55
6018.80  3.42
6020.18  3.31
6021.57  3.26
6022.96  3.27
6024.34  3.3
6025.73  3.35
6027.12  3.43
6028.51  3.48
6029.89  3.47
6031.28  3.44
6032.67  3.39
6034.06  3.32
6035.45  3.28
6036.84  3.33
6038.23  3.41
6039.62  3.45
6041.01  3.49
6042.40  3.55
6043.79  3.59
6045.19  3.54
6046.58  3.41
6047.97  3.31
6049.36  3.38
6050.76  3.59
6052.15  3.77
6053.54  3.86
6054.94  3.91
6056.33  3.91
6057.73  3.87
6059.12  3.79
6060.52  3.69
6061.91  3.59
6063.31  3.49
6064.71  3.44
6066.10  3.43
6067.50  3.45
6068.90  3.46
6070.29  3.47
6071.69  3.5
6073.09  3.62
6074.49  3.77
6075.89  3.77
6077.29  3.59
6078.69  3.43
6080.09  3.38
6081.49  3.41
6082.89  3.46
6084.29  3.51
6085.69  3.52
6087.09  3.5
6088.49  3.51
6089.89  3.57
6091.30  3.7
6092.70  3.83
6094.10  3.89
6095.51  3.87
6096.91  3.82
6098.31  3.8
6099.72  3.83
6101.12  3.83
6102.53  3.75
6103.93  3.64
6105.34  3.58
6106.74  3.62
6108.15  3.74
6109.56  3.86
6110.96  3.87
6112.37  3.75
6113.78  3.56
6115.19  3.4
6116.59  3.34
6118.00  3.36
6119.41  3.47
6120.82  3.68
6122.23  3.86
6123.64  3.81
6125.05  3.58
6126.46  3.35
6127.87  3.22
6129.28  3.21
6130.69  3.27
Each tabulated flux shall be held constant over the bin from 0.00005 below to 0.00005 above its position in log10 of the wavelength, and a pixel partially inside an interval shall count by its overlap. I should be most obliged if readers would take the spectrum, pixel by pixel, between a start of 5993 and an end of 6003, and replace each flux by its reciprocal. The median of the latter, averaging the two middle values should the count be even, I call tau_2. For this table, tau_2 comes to 0.281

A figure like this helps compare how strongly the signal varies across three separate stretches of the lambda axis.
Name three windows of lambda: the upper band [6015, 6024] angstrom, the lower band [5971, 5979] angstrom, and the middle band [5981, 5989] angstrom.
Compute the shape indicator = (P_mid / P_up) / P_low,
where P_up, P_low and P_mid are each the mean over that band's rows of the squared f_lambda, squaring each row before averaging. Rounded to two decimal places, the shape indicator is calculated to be 0.11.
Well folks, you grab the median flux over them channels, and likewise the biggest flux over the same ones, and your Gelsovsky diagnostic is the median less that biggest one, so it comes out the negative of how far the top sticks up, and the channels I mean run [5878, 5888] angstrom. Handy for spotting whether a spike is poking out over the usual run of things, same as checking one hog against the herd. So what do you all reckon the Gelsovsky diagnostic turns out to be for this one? -0.11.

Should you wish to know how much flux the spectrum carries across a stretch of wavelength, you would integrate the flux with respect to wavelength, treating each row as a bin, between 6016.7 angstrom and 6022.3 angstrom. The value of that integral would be 19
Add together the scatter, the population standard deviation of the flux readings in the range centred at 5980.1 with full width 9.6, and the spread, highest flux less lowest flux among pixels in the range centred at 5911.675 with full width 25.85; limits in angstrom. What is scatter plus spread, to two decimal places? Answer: 0.77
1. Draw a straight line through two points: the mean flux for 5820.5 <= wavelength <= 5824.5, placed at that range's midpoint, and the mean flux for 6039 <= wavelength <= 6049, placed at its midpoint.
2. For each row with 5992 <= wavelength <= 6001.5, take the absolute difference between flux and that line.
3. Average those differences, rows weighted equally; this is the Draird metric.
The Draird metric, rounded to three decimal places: 0.130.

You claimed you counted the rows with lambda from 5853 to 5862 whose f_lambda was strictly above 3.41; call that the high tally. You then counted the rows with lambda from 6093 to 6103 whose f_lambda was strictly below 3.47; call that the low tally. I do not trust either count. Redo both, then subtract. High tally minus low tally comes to 3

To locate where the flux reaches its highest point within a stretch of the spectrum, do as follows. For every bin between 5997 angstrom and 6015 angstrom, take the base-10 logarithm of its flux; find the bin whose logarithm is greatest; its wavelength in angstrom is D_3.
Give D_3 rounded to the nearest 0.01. 6013.26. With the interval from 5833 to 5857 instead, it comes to 5839.96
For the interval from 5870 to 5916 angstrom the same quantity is 5876.38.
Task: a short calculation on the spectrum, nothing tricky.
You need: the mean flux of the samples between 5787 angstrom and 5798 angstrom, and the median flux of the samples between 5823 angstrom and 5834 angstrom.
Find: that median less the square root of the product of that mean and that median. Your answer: 0.12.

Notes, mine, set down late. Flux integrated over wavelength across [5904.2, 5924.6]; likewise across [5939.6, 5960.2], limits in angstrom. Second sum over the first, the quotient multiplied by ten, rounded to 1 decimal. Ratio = 9.7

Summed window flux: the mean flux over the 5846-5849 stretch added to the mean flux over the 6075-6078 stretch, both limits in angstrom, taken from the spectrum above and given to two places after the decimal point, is 7.24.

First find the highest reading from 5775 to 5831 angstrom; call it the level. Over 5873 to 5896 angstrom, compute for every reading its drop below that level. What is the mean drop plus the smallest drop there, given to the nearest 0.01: 0.74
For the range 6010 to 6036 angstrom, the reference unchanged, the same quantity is 0.16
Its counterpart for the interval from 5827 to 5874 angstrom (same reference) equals 0.10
